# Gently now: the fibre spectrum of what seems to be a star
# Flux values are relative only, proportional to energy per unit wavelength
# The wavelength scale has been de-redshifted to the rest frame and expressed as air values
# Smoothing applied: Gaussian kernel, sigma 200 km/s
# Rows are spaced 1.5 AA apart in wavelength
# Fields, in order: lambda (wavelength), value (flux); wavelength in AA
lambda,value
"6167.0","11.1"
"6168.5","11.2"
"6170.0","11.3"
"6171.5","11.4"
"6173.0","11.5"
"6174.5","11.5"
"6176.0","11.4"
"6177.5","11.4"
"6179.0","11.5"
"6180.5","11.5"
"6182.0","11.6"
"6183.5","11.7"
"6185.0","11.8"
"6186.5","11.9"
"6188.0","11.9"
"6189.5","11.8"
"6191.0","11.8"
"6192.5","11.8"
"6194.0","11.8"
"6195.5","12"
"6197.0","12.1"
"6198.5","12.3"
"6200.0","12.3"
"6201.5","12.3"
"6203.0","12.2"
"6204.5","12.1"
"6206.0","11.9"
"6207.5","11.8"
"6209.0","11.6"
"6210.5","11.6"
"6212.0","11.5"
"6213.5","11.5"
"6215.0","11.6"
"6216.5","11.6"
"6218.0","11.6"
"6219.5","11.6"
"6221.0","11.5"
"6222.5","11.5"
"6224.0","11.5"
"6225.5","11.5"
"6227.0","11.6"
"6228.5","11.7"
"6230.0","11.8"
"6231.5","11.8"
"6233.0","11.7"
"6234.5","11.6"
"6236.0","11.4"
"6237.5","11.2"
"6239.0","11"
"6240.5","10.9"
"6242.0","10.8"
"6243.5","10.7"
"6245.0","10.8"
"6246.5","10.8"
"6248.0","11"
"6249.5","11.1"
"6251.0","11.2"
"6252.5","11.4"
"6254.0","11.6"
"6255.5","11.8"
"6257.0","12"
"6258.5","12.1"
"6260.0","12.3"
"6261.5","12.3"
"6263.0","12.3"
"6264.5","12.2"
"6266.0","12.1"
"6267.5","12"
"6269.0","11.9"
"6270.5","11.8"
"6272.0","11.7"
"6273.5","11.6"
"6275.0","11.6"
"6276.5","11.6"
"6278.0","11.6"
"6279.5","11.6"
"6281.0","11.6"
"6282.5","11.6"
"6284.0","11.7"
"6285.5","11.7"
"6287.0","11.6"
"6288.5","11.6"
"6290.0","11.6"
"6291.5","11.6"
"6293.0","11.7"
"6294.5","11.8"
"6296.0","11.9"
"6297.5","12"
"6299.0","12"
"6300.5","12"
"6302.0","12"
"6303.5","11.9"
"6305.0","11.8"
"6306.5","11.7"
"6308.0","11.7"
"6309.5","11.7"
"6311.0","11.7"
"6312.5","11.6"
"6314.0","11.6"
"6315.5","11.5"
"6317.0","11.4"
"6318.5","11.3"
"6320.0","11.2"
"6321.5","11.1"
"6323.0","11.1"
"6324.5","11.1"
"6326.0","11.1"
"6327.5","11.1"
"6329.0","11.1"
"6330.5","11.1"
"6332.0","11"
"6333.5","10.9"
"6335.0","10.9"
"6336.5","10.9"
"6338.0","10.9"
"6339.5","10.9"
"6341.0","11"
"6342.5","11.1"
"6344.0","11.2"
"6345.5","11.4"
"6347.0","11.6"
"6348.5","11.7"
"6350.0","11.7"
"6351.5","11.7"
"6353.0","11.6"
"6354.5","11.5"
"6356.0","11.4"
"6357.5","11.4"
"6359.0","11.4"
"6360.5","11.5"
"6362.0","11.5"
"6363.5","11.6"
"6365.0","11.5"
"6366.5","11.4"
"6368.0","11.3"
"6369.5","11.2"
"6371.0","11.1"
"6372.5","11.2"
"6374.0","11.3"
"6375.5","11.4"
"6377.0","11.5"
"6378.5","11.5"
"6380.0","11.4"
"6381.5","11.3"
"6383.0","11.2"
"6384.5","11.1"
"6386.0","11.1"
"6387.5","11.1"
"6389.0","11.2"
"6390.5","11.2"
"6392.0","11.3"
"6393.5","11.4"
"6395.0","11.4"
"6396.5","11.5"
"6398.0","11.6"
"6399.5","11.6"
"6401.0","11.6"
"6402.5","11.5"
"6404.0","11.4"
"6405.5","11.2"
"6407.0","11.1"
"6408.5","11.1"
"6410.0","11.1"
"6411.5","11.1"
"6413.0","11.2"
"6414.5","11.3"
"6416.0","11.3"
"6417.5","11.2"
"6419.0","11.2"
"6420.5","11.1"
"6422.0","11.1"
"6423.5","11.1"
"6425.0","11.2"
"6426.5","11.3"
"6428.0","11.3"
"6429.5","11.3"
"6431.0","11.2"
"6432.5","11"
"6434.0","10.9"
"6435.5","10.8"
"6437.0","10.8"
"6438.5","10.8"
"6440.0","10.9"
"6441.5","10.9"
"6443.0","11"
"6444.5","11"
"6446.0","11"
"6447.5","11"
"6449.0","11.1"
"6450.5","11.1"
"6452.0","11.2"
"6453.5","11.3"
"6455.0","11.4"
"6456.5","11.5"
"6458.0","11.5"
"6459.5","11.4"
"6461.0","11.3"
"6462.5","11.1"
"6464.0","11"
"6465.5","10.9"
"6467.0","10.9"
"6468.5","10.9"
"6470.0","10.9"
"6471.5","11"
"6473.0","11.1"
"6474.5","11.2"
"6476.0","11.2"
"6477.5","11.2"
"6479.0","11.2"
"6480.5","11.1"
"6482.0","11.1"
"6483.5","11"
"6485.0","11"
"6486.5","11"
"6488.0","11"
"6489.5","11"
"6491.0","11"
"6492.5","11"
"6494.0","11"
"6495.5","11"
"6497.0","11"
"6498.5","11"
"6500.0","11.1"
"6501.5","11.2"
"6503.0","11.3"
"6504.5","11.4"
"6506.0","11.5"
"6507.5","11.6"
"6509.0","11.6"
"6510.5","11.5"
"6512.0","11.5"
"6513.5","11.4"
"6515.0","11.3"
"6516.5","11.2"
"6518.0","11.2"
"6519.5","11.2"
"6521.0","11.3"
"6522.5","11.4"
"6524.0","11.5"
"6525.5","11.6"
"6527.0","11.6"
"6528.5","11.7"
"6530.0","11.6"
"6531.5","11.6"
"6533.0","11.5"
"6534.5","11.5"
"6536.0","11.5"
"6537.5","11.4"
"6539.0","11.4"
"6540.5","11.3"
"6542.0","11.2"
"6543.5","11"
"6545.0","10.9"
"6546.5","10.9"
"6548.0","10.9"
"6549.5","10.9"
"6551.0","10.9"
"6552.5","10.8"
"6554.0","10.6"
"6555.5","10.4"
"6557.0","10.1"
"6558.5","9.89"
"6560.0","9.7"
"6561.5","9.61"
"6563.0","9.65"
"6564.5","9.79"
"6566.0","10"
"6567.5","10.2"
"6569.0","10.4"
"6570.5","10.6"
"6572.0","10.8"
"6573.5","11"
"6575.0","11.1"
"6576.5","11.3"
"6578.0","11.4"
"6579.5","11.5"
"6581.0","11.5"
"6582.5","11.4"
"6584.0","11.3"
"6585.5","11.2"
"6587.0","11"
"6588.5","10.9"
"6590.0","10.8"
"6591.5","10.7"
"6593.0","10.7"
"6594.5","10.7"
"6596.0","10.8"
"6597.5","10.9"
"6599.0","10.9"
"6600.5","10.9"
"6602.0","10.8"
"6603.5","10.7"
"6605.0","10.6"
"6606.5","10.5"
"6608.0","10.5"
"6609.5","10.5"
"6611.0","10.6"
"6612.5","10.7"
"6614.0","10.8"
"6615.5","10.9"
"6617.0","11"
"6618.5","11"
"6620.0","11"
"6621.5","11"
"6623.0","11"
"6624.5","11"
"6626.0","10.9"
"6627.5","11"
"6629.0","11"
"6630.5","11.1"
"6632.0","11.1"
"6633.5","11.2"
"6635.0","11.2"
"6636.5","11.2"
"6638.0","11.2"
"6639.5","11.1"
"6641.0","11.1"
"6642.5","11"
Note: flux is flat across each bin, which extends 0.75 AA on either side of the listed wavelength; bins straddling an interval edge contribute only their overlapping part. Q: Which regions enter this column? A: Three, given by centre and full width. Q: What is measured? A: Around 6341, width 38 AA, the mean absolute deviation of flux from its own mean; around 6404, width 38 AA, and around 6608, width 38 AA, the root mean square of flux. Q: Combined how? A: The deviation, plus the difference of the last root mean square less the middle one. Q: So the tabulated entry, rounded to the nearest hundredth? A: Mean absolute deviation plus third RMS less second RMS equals -0.23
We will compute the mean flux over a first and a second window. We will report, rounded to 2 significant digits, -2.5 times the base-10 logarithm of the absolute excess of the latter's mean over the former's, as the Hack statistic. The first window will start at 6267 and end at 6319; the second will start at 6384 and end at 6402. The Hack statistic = 1.1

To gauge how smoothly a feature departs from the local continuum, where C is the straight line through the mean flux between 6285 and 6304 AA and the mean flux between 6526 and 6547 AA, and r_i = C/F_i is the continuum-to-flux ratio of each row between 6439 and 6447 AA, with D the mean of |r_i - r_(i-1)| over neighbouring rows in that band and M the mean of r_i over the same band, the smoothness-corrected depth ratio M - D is 1.050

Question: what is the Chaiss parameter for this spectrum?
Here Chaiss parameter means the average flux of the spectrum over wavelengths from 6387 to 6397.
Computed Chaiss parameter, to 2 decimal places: 11.30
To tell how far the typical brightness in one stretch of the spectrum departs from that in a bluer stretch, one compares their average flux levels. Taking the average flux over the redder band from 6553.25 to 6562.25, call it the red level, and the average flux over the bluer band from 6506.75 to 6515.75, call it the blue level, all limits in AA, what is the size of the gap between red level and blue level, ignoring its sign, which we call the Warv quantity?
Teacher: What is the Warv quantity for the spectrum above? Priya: 1.4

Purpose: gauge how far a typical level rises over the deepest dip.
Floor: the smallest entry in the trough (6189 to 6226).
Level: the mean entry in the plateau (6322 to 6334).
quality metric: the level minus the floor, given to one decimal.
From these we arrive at -0.4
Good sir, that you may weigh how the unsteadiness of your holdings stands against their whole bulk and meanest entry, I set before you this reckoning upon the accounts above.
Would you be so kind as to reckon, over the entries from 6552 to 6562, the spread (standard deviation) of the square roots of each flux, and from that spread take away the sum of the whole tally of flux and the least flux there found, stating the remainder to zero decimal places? -81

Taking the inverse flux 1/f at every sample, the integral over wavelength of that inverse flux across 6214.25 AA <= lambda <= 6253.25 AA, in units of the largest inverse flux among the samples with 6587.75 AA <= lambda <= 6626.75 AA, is 36.1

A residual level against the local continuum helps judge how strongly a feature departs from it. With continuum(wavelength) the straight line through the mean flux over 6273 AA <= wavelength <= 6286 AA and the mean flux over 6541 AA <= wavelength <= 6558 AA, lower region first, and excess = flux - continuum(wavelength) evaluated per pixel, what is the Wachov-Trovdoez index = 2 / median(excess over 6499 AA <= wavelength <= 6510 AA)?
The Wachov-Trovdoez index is 4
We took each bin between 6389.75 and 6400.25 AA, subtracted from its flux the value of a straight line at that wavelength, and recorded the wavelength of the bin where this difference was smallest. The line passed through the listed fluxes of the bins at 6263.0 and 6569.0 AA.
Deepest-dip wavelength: 6390.5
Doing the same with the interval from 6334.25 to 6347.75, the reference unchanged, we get 6335.0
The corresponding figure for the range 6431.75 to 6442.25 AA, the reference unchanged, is 6435.5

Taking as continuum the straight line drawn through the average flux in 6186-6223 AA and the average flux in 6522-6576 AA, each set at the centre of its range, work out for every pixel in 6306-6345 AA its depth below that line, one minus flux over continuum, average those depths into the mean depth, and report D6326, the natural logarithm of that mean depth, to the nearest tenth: -3.8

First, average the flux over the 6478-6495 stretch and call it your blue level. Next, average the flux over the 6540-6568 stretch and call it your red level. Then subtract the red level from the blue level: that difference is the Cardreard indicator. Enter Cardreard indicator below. 0.58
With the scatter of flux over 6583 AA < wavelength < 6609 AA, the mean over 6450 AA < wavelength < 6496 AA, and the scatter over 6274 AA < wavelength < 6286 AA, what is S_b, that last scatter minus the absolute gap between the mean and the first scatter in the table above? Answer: -10.9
